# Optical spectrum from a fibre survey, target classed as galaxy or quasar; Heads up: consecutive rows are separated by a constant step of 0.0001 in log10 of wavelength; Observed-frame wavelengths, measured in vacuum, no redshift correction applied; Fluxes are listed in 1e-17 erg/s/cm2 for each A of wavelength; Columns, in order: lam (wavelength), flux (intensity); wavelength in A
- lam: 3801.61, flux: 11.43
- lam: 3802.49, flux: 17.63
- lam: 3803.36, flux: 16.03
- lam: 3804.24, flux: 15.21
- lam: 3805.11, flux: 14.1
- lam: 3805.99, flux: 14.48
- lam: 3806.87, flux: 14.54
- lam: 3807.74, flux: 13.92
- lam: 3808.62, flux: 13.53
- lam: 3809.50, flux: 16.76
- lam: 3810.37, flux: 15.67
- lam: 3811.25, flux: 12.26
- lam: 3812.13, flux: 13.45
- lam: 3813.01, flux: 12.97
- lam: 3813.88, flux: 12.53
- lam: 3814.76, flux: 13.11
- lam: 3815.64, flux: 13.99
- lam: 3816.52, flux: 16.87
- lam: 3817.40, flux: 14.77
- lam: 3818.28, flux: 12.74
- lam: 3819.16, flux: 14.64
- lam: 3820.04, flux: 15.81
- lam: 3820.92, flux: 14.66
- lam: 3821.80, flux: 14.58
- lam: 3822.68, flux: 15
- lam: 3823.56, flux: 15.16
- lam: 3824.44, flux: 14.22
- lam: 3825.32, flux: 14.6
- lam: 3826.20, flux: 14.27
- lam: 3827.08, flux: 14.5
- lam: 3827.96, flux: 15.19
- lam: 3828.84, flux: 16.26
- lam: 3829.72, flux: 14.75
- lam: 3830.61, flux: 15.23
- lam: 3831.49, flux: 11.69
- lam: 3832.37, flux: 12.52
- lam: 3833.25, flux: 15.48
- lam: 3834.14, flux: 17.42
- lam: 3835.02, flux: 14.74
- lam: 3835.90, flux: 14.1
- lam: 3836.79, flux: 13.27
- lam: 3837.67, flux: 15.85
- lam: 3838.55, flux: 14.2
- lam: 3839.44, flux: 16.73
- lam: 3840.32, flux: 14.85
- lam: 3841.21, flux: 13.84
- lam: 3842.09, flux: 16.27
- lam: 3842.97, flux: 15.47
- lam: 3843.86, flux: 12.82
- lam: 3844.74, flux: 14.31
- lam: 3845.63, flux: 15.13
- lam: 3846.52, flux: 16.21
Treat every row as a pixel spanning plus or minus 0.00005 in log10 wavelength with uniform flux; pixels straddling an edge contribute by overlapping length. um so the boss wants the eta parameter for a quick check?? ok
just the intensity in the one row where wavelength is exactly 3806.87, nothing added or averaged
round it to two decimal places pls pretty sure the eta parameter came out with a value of 14.54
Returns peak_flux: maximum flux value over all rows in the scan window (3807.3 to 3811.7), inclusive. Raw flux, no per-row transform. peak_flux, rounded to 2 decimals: 16.76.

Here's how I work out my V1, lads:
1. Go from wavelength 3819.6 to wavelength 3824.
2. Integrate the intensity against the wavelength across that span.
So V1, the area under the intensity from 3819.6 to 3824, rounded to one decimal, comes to 66.2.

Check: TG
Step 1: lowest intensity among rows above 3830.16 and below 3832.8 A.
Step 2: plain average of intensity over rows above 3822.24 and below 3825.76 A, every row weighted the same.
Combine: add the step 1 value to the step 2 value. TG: 26.4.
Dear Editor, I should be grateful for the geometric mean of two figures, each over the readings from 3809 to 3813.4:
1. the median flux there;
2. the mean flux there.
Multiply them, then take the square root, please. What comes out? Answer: 13.8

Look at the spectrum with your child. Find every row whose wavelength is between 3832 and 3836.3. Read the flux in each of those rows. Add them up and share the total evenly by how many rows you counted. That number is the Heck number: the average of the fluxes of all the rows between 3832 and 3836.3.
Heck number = 14.9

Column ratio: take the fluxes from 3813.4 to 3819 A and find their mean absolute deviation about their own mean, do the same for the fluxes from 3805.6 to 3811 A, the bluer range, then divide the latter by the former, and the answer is 0.8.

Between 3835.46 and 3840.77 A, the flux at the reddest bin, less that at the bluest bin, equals 1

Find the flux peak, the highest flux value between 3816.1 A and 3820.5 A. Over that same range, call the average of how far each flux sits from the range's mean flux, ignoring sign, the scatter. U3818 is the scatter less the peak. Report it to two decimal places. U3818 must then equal -15.77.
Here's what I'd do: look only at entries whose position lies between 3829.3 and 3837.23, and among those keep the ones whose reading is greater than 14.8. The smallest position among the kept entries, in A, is 3830.61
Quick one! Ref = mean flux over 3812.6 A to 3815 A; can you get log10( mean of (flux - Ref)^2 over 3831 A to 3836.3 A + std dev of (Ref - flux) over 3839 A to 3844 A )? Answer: 0.85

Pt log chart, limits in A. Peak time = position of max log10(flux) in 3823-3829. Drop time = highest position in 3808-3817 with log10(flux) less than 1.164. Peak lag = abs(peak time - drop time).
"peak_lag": 13.2 A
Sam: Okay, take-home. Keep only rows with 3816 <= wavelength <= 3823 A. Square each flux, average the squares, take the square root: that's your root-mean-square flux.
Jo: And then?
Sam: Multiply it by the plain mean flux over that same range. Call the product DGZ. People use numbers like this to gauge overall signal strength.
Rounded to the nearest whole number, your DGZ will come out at 222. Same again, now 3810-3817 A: 193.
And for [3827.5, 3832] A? 215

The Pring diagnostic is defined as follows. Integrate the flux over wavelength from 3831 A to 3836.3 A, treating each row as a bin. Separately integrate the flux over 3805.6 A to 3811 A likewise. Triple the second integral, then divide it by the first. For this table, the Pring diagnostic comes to 3.1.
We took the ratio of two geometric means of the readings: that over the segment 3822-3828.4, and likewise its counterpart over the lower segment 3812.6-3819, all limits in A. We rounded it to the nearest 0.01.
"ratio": 1.07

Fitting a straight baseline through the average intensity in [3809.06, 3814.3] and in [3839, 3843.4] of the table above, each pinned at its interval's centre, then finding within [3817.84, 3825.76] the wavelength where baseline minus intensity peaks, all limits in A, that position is 3818.28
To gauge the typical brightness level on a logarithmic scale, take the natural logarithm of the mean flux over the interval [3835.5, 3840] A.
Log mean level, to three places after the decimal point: 2.697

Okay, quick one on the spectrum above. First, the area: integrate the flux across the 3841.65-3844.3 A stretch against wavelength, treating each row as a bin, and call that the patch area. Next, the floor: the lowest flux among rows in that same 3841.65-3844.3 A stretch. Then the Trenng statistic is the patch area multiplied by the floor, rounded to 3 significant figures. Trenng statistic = 505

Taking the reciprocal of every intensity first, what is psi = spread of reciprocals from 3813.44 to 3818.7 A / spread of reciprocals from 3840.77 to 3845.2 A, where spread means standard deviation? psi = 1.2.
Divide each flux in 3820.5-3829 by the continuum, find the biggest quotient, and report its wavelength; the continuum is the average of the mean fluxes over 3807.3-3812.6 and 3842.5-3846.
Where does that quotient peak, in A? 3828.84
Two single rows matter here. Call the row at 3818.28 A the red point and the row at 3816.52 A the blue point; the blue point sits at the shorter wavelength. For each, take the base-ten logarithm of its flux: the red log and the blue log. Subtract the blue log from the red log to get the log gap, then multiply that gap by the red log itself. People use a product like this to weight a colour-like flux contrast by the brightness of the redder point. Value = -0.13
